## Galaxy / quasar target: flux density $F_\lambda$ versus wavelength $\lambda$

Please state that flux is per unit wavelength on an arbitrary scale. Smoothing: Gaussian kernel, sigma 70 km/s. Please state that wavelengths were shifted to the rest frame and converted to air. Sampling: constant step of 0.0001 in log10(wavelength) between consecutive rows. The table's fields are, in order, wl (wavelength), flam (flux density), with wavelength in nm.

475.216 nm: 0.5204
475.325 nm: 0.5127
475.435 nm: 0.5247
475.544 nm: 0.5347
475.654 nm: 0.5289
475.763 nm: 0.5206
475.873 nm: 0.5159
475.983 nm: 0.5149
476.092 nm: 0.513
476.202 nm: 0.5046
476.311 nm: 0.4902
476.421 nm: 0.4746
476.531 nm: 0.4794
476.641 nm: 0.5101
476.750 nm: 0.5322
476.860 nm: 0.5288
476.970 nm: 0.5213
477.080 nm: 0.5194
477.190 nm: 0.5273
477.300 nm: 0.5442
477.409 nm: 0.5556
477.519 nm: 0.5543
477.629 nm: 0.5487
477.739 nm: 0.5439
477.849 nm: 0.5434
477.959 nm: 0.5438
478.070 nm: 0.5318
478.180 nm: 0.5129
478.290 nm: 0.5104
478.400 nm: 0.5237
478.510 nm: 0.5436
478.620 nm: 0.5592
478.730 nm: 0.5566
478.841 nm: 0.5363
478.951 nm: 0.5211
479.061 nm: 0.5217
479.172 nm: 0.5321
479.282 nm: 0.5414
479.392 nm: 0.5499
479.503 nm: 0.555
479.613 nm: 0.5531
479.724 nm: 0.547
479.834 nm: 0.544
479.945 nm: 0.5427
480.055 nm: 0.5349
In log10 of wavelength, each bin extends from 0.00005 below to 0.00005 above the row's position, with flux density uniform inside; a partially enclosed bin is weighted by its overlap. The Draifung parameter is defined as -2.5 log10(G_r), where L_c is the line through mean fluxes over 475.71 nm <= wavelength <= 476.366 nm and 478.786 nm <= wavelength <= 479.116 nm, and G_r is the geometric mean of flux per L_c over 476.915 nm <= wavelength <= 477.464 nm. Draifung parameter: -0.035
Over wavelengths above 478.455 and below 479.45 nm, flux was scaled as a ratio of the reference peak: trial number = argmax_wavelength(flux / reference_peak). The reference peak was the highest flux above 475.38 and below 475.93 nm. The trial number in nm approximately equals 478.620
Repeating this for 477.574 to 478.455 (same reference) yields 477.629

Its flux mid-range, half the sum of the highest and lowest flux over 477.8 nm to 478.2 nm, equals 0.528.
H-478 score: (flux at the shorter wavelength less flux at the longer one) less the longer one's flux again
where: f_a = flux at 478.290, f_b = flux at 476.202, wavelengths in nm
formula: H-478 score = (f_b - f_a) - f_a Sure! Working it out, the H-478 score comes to -0.516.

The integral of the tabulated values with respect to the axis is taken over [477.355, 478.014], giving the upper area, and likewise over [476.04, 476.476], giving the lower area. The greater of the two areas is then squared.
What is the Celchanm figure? 0.13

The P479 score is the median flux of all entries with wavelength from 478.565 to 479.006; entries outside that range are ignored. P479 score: 0.546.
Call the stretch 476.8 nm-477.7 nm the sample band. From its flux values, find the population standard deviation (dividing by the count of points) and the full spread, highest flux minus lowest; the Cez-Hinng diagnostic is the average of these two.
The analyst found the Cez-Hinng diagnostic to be 0.025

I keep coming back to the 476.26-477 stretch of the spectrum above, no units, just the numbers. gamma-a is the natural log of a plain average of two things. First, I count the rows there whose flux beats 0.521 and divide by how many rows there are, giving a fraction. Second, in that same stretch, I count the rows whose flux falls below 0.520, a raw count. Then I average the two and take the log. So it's 0.8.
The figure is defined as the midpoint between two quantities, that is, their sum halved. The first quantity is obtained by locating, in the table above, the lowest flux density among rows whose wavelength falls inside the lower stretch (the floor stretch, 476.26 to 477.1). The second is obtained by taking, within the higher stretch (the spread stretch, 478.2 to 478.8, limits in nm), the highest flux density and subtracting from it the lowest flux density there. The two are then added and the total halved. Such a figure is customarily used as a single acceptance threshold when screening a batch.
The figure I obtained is 0.262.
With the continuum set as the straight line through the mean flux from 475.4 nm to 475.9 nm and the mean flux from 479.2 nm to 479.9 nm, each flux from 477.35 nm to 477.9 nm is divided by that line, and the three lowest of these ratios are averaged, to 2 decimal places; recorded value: 1.01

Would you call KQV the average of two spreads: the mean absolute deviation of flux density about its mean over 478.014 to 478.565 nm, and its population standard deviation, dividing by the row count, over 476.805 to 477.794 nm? 0.012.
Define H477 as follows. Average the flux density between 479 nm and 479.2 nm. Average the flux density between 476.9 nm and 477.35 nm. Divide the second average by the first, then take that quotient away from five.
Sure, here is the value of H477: 4.00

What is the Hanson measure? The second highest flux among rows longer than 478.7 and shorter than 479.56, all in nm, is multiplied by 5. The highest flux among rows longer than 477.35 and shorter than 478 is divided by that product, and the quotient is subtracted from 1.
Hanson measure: 0.800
